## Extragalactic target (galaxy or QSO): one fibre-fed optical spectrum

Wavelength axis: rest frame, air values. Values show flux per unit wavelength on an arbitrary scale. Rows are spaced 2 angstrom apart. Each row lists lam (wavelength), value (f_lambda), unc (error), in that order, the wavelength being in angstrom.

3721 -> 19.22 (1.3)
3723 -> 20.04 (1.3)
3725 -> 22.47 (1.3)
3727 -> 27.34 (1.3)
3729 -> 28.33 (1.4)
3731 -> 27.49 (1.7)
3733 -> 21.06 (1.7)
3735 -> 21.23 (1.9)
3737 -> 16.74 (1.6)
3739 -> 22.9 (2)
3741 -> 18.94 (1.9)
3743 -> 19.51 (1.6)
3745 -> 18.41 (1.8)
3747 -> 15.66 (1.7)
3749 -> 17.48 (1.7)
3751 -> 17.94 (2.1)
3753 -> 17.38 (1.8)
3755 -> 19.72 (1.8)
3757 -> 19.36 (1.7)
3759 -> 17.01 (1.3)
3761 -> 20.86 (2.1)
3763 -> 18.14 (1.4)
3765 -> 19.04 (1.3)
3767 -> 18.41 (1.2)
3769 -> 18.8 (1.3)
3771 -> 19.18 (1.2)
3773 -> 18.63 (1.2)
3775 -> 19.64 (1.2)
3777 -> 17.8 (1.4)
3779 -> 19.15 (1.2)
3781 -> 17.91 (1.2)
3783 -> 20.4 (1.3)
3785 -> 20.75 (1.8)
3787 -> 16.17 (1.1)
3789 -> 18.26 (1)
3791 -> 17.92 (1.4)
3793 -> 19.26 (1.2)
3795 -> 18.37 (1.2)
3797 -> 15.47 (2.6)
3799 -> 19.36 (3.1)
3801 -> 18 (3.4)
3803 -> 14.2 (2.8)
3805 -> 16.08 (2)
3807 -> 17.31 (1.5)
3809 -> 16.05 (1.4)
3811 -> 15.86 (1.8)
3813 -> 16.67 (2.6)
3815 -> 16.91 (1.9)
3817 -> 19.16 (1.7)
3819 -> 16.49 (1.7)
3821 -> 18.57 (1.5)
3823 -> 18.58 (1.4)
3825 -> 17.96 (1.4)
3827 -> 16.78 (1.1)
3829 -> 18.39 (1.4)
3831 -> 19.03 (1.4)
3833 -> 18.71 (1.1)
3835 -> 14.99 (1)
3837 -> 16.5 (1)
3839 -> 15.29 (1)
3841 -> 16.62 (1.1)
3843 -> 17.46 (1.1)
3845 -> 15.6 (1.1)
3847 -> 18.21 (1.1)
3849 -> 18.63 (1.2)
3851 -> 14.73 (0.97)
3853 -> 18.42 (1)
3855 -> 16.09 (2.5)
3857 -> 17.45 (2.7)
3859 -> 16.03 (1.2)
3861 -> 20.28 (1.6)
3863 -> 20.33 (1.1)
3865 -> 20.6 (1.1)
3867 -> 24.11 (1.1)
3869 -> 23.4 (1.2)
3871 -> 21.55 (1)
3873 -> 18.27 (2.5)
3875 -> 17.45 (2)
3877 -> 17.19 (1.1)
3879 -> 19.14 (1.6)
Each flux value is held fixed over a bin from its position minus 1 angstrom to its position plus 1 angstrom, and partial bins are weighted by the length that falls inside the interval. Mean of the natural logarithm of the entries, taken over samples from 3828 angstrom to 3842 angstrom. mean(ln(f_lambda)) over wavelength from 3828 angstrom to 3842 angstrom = 2.83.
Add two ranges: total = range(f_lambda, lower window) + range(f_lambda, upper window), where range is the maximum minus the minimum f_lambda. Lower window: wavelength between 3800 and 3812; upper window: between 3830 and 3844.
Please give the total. 7.8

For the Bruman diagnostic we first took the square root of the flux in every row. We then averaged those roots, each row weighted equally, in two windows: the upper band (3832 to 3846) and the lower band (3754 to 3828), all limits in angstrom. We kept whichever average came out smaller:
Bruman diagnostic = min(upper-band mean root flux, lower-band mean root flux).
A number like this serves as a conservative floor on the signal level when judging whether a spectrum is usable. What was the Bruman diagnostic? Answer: 4.05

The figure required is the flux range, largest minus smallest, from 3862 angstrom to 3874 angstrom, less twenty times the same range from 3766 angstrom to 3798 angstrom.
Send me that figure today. -100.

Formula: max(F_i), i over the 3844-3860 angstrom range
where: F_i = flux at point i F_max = 18.63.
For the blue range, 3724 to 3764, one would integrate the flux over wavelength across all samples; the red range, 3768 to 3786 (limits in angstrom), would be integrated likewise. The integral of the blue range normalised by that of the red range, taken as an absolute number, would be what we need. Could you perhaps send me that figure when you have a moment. 2.4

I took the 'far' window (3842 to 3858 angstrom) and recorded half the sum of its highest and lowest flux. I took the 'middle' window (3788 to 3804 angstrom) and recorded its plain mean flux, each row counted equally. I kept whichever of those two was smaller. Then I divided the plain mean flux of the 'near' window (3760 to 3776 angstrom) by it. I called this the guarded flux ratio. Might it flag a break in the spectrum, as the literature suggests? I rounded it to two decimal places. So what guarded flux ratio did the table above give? 1.14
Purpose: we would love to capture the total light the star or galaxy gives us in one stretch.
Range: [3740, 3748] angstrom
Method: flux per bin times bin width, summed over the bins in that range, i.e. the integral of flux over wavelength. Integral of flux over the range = 145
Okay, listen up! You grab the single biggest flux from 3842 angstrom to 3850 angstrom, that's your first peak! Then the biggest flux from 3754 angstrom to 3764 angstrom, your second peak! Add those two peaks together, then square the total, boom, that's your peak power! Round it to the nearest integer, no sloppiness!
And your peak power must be 1559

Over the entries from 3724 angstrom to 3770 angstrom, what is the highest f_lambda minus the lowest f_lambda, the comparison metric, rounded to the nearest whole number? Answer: 13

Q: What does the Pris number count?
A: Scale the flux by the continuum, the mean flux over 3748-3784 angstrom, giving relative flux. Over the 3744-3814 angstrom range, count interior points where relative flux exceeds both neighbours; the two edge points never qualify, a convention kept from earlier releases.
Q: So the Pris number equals 12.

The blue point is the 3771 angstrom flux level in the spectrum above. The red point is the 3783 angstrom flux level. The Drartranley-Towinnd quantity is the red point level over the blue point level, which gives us 1.064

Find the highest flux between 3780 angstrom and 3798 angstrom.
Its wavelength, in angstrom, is 3785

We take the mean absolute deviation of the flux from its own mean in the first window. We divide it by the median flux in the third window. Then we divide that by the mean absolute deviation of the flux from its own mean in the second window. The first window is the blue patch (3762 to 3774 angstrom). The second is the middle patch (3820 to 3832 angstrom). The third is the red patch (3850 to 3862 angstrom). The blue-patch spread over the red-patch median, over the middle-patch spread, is 0.03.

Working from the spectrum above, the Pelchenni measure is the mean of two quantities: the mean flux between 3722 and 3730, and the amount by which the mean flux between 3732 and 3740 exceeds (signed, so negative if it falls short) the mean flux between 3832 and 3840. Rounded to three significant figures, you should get 14.3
